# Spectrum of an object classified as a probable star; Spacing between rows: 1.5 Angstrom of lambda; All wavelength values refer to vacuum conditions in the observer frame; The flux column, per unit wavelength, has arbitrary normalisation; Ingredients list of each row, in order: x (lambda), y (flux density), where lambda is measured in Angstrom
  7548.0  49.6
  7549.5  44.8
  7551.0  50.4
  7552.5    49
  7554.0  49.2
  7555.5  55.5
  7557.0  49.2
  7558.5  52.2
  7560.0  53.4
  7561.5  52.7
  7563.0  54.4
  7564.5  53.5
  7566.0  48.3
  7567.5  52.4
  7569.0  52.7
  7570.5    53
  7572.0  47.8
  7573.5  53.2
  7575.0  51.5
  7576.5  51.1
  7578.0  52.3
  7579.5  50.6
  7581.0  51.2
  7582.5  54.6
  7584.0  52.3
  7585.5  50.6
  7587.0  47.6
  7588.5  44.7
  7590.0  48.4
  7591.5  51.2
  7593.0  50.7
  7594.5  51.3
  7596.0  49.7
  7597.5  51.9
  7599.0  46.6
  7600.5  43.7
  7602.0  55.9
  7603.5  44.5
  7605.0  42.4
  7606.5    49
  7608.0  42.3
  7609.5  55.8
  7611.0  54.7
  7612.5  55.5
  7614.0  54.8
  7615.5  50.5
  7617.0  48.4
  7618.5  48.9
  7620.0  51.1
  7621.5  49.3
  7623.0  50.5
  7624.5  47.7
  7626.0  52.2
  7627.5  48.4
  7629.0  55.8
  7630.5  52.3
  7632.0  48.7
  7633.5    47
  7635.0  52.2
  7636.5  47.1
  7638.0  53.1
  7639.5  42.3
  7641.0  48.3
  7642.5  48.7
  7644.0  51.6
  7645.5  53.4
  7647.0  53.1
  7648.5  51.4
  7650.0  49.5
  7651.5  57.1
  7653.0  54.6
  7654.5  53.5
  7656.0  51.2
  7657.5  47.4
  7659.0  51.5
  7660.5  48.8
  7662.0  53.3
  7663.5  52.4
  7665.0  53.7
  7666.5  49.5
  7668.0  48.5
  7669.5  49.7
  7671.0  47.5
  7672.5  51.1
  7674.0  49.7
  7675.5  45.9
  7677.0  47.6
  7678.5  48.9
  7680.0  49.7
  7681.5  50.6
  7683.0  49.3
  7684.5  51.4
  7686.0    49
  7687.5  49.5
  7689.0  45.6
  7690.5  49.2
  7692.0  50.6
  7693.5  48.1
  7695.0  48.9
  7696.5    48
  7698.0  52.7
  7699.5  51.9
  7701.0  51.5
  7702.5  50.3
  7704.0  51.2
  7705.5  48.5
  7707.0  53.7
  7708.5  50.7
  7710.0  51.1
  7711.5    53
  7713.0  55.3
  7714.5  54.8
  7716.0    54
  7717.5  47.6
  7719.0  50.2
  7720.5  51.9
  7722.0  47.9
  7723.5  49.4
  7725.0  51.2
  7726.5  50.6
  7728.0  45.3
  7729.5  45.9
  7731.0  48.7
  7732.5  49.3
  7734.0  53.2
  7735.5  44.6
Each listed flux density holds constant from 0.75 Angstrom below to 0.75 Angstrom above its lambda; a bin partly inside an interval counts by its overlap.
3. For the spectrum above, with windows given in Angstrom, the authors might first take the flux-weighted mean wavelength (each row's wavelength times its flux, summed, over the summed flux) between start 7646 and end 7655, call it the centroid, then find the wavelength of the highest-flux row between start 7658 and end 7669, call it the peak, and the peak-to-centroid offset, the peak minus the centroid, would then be 14.2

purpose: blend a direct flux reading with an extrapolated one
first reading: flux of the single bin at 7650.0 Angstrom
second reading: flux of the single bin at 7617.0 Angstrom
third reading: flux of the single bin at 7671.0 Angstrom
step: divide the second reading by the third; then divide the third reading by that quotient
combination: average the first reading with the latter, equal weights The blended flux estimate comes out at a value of 48.1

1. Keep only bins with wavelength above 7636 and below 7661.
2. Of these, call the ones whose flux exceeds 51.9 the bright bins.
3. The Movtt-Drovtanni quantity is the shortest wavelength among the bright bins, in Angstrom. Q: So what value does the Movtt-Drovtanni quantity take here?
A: 7638.0 Angstrom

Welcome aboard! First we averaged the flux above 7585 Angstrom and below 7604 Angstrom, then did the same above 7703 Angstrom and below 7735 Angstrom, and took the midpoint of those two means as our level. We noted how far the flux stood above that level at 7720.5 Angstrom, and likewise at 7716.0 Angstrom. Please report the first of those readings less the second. -2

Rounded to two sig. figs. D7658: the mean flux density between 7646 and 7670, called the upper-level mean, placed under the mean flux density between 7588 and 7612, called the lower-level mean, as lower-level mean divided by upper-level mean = 0.95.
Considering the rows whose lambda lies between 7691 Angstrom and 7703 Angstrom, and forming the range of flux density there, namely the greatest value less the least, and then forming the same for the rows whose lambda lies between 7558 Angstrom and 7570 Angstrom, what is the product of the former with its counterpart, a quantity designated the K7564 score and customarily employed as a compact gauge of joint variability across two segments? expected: 29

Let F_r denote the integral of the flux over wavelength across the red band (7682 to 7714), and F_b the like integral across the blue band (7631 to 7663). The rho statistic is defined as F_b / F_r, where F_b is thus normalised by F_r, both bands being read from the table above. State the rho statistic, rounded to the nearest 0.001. 1.004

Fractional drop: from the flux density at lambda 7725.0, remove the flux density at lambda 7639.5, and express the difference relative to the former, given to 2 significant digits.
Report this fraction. 0.17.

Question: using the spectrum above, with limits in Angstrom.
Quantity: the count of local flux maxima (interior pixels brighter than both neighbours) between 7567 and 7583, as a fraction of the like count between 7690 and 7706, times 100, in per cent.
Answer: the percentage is 75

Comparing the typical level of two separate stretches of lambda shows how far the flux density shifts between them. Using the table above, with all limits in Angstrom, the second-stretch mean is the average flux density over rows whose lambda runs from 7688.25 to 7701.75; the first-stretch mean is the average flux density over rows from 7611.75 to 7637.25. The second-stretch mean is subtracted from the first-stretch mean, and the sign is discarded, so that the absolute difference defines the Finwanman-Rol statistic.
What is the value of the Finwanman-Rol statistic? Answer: 1.0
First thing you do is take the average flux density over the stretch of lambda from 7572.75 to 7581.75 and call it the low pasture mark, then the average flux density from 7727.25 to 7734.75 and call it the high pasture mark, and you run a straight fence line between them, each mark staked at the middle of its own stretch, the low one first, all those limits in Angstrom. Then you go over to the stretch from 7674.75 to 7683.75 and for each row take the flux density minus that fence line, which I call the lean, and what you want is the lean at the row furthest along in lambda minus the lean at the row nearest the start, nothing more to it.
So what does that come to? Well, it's 4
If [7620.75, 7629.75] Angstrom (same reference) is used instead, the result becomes 7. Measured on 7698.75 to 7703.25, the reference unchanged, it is -2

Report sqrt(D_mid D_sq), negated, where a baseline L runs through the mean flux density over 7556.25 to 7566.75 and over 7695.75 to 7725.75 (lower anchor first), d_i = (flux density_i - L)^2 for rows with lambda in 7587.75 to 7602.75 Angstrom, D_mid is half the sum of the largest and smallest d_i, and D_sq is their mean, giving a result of -24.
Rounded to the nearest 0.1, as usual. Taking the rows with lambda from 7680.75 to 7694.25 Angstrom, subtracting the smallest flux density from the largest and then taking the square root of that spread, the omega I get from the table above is 2.4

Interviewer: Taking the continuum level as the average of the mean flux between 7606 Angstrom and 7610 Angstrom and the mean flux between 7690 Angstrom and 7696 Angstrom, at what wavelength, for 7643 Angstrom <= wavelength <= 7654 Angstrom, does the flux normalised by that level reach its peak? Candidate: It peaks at 7651.5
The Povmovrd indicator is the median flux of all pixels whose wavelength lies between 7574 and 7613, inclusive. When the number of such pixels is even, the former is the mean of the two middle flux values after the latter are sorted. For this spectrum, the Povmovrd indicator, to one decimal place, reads 50.9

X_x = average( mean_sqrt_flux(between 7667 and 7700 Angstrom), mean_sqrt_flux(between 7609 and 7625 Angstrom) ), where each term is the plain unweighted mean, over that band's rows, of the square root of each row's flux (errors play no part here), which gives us 7.10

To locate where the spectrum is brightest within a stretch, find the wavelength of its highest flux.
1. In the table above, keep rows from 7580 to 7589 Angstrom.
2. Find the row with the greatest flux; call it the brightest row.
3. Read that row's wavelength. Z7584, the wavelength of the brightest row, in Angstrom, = 7582.5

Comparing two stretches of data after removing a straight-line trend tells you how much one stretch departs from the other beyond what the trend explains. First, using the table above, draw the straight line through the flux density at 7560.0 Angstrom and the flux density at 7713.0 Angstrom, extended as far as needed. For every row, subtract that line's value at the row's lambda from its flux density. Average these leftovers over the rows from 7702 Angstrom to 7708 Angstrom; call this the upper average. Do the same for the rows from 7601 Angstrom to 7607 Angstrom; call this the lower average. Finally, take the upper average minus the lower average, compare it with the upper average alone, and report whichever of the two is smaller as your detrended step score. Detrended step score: -4.3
